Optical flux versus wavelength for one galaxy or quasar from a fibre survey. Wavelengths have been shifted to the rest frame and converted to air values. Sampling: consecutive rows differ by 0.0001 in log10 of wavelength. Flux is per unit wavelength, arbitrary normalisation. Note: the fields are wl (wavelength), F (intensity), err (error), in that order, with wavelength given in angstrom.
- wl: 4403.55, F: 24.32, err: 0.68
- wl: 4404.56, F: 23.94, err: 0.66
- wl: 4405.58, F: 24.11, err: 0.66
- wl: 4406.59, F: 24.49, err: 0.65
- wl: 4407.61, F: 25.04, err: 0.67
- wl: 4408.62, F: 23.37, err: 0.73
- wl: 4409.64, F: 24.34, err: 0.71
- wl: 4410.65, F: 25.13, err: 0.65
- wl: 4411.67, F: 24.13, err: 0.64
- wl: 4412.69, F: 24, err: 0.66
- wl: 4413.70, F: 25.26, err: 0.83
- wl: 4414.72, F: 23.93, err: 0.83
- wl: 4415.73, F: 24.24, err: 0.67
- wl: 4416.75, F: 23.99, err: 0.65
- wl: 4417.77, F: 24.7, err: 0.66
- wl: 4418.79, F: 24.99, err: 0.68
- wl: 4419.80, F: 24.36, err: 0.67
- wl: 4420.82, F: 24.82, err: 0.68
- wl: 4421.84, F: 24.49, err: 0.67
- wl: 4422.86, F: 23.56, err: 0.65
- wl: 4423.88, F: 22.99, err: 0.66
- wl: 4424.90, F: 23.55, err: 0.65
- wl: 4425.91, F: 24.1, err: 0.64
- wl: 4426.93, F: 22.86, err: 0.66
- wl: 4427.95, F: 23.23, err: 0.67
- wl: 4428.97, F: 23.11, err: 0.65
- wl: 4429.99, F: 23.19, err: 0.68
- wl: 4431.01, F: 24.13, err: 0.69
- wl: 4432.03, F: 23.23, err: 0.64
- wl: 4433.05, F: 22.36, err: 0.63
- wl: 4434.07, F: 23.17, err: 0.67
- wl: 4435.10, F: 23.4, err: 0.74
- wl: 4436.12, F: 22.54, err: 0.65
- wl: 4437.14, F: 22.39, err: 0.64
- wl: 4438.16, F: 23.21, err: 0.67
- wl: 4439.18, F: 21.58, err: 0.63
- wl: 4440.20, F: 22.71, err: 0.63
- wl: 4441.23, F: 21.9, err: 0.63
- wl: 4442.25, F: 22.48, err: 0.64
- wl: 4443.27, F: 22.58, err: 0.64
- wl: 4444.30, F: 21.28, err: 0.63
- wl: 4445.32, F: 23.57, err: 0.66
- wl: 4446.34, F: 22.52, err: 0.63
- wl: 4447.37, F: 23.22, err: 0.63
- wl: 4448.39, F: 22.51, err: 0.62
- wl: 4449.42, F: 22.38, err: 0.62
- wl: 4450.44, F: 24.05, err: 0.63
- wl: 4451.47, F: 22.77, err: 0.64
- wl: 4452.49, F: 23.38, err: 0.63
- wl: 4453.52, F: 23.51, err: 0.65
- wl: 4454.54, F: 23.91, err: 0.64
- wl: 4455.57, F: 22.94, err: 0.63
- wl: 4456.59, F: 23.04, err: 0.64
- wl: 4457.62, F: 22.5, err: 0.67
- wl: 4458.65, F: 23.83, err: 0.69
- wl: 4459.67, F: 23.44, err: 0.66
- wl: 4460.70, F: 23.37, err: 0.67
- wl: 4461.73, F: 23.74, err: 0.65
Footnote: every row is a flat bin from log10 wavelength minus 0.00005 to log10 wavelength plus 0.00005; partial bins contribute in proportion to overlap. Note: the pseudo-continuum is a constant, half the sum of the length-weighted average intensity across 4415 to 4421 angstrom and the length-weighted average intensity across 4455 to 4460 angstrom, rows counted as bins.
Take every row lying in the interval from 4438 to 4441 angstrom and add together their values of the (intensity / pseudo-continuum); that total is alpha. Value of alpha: 2.83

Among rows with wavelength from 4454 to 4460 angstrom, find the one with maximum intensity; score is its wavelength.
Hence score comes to 4454.54 angstrom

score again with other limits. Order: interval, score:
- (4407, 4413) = 4410.65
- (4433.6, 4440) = 4435.10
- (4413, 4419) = 4413.70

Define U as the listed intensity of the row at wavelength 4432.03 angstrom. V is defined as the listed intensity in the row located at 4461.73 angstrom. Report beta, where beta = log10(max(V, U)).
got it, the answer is 1.375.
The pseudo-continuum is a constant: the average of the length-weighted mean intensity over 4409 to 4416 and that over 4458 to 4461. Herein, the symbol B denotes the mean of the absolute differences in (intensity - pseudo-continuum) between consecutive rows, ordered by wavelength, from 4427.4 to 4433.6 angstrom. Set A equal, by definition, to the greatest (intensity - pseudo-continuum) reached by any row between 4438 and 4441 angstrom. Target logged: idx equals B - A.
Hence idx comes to 1.3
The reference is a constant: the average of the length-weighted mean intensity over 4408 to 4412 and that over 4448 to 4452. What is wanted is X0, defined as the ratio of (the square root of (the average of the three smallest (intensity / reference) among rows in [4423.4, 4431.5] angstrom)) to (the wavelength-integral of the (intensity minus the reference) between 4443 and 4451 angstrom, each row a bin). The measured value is -0.15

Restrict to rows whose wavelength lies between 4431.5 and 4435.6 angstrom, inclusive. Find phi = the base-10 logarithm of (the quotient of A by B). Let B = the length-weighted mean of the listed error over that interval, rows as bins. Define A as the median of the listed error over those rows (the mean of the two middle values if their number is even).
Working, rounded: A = 0.655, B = 0.669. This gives -0.009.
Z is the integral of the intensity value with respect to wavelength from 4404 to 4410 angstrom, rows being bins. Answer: 145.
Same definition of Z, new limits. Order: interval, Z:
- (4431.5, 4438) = 149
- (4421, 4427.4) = 151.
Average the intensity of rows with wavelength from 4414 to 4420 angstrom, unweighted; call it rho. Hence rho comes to 24.37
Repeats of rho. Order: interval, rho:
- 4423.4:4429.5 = 23.31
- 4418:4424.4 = 24.20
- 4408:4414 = 24.37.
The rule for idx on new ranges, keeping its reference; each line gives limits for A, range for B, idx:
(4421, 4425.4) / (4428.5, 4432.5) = 0.1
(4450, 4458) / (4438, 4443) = 1.0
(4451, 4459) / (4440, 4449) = 1.0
